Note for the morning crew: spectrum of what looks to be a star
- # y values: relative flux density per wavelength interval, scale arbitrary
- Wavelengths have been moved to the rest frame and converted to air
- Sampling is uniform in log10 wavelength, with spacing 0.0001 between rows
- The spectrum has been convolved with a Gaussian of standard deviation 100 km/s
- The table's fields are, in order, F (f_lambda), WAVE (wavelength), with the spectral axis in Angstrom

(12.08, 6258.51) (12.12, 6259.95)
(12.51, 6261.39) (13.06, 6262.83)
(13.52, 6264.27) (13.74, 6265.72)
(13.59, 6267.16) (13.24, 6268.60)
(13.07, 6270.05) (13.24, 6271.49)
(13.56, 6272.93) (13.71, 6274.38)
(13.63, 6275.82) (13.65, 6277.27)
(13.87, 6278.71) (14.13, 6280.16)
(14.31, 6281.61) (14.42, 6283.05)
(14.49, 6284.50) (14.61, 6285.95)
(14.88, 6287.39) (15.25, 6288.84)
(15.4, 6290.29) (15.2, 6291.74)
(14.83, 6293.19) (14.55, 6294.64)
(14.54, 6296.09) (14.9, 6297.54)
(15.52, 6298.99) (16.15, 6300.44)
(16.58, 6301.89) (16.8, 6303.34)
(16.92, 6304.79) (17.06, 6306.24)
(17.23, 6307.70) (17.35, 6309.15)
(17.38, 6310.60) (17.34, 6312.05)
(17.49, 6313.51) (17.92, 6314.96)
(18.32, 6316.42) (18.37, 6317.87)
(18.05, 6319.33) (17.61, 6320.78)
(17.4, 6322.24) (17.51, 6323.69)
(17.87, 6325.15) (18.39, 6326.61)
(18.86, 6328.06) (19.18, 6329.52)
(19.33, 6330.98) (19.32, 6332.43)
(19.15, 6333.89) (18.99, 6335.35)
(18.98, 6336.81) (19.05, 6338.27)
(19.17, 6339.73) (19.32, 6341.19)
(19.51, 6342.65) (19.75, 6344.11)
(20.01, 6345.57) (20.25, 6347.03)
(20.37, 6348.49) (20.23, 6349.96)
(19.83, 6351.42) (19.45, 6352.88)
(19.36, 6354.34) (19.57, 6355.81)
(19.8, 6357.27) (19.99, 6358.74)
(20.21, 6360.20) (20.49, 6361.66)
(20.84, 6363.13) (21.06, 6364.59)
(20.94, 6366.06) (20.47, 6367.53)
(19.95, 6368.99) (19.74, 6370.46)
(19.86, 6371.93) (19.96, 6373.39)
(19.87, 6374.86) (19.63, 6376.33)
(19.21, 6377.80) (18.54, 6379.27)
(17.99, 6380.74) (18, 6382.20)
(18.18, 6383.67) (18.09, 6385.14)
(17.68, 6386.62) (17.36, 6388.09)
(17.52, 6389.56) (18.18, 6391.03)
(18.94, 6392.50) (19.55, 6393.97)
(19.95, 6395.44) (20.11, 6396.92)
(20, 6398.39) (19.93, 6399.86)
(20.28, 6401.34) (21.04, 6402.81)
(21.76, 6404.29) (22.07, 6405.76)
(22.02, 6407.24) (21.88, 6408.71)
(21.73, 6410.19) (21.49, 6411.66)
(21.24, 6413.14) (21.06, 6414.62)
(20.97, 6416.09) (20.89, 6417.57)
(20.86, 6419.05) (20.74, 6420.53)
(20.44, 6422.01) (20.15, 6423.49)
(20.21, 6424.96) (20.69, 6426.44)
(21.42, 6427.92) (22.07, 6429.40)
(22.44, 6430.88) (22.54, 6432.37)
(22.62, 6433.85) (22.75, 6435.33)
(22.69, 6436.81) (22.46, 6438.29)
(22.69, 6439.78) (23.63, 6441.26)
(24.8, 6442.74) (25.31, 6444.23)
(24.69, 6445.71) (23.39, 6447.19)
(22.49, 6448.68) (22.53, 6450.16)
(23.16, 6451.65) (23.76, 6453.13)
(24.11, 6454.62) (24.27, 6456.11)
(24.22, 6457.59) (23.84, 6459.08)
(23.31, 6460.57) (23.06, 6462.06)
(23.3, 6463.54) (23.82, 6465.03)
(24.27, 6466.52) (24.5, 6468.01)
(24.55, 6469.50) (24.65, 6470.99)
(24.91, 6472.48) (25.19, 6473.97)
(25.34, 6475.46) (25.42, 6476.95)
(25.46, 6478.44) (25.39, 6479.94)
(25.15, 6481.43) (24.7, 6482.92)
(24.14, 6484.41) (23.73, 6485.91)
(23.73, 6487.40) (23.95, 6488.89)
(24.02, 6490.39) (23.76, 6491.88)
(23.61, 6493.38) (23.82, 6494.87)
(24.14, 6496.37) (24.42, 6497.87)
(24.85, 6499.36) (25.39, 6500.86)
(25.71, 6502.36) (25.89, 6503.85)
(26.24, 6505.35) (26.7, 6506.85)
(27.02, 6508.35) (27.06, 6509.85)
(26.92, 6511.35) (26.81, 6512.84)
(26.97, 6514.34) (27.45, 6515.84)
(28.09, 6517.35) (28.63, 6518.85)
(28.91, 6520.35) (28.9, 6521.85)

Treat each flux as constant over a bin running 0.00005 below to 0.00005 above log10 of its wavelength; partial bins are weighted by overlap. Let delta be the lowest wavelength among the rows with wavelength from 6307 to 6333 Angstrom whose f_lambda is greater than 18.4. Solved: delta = 6328.06 Angstrom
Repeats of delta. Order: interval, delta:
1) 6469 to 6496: 6469.50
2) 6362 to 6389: 6363.13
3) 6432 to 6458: 6432.37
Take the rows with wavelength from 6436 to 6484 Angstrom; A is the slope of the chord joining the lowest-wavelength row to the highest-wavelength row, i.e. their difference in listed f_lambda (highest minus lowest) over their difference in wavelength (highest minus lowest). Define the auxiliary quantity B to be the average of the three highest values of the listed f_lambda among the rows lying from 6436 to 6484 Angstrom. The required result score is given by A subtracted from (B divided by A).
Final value 583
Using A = 0.04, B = 25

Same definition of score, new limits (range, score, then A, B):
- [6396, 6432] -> 323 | 0.07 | 22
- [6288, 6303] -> 158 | 0.10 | 16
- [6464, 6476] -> 172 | 0.15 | 25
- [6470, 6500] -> 3606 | 0.01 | 25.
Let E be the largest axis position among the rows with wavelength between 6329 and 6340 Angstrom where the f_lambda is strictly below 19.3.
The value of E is 6339.73 Angstrom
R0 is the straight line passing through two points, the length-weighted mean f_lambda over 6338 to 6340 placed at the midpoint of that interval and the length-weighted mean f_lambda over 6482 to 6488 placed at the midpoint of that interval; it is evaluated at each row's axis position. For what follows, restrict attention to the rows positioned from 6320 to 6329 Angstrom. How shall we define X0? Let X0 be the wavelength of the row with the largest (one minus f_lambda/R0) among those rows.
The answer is 6322.24 Angstrom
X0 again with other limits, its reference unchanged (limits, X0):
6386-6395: 6388.09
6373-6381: 6380.74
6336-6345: 6336.81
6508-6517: 6512.84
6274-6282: 6277.27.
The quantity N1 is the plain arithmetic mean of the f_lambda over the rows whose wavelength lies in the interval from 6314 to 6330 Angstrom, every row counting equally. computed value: 18.1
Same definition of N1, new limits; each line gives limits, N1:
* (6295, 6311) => 16.4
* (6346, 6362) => 20.0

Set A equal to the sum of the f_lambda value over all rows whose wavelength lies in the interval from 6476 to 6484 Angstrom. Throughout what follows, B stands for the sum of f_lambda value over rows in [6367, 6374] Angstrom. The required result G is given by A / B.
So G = 1.3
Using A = 126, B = 100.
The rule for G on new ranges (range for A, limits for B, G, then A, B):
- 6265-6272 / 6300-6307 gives 0.8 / 67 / 84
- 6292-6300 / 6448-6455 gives 0.6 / 74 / 116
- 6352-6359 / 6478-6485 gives 0.8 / 98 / 125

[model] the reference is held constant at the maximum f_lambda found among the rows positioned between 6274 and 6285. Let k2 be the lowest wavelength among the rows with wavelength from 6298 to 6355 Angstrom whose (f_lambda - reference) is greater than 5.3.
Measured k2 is 6345.57 Angstrom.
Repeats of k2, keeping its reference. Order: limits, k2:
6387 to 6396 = 6395.44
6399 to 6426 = 6399.86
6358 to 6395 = 6358.74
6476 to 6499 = 6476.95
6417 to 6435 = 6417.57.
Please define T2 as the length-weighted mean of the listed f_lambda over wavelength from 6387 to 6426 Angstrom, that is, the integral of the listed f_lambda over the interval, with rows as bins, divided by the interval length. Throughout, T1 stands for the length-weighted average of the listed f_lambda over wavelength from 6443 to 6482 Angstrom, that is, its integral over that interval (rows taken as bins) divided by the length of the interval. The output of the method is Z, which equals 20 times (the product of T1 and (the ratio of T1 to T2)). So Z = 576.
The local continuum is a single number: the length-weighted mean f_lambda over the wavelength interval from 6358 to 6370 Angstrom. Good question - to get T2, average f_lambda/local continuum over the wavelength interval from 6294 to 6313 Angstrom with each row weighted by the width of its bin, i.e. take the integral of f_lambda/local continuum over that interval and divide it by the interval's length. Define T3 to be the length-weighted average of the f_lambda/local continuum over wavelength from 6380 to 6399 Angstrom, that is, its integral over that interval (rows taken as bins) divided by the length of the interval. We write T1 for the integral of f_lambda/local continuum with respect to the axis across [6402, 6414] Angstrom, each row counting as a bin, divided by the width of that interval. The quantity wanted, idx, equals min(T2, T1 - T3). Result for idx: 0.15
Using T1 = 1.06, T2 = 0.80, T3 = 0.91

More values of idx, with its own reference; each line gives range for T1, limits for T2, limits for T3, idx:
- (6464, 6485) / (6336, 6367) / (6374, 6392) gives 0.31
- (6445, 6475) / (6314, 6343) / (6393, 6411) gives 0.15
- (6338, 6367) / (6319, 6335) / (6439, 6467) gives -0.18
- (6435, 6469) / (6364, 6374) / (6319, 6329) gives 0.28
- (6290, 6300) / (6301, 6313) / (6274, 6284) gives 0.05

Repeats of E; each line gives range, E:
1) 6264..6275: 6274.38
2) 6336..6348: 6339.73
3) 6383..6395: 6392.50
